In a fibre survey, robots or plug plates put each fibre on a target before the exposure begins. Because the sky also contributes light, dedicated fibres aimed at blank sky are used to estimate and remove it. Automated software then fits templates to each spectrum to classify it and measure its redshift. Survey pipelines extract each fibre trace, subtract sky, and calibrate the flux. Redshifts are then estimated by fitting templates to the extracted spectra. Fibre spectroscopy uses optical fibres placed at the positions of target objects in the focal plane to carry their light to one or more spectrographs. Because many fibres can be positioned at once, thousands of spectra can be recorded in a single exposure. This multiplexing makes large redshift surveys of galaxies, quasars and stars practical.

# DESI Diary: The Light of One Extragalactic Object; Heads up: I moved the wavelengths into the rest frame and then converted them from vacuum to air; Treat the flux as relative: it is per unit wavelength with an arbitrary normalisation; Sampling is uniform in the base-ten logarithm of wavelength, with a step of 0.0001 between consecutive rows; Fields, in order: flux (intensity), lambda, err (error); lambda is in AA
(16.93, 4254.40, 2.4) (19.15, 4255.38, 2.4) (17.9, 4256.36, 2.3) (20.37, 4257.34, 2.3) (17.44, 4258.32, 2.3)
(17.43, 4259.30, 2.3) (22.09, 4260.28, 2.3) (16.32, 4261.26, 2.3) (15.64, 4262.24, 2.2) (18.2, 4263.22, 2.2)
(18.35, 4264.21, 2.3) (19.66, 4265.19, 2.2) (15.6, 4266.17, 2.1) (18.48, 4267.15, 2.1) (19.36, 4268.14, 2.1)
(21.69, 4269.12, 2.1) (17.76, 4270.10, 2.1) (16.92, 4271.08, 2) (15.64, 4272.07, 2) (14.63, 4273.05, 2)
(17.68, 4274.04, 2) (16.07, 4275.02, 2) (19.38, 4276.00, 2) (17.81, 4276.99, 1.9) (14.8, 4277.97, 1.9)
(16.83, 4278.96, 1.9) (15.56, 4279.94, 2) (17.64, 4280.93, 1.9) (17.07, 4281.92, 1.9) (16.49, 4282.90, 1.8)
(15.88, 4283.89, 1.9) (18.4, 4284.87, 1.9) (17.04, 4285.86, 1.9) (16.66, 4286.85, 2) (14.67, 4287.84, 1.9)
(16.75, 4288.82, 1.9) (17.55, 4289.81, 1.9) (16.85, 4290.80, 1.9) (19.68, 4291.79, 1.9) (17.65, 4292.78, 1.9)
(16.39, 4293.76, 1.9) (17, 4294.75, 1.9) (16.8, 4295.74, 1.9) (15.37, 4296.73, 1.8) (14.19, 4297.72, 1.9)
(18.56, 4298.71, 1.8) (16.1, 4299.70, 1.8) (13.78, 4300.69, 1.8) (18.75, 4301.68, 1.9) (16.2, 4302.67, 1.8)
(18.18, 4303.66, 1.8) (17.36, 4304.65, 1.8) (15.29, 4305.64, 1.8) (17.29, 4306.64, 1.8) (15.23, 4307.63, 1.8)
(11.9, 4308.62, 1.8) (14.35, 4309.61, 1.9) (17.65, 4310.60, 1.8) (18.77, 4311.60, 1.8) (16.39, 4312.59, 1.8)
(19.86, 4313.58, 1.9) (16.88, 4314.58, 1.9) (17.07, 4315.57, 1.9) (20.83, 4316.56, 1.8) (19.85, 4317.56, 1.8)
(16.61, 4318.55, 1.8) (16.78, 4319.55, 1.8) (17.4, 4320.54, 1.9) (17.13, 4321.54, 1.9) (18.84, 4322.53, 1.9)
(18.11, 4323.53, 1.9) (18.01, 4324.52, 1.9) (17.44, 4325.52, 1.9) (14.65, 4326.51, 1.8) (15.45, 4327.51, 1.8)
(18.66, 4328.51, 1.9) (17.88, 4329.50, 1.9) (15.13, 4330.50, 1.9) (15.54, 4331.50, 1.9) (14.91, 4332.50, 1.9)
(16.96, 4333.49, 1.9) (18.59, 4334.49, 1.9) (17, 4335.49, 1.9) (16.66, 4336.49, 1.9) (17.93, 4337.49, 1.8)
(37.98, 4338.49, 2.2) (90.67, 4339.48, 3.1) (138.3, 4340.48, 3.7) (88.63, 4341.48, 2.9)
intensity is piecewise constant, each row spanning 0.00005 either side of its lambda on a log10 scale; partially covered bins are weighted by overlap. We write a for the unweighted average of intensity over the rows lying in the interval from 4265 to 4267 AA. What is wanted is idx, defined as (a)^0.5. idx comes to 4.20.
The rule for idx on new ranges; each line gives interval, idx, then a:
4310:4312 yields 4.27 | 18.2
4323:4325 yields 4.25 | 18.1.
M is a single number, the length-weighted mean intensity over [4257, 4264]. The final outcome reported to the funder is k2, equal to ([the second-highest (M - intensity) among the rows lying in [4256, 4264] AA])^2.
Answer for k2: 3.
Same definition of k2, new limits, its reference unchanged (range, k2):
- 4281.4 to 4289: 5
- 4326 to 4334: 11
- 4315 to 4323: 2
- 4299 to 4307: 8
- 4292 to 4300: 8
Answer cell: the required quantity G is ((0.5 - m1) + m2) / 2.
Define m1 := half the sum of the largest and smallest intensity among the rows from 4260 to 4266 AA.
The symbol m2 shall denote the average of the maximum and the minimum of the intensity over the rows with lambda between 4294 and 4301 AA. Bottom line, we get -1.1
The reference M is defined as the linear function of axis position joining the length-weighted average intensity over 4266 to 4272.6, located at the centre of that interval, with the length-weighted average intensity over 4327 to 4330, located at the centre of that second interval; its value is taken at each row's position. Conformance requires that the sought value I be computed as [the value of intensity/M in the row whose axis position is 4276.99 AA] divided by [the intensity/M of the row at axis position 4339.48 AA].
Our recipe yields 0.19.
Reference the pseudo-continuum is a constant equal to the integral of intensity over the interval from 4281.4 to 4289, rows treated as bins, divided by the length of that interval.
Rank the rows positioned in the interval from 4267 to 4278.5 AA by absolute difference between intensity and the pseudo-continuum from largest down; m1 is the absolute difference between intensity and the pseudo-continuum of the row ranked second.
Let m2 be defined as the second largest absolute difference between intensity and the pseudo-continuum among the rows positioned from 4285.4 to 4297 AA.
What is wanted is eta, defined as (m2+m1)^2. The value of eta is 22.2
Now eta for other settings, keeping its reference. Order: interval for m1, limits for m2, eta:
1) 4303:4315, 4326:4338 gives 27.1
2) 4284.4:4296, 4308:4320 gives 37.9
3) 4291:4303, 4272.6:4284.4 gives 23.4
